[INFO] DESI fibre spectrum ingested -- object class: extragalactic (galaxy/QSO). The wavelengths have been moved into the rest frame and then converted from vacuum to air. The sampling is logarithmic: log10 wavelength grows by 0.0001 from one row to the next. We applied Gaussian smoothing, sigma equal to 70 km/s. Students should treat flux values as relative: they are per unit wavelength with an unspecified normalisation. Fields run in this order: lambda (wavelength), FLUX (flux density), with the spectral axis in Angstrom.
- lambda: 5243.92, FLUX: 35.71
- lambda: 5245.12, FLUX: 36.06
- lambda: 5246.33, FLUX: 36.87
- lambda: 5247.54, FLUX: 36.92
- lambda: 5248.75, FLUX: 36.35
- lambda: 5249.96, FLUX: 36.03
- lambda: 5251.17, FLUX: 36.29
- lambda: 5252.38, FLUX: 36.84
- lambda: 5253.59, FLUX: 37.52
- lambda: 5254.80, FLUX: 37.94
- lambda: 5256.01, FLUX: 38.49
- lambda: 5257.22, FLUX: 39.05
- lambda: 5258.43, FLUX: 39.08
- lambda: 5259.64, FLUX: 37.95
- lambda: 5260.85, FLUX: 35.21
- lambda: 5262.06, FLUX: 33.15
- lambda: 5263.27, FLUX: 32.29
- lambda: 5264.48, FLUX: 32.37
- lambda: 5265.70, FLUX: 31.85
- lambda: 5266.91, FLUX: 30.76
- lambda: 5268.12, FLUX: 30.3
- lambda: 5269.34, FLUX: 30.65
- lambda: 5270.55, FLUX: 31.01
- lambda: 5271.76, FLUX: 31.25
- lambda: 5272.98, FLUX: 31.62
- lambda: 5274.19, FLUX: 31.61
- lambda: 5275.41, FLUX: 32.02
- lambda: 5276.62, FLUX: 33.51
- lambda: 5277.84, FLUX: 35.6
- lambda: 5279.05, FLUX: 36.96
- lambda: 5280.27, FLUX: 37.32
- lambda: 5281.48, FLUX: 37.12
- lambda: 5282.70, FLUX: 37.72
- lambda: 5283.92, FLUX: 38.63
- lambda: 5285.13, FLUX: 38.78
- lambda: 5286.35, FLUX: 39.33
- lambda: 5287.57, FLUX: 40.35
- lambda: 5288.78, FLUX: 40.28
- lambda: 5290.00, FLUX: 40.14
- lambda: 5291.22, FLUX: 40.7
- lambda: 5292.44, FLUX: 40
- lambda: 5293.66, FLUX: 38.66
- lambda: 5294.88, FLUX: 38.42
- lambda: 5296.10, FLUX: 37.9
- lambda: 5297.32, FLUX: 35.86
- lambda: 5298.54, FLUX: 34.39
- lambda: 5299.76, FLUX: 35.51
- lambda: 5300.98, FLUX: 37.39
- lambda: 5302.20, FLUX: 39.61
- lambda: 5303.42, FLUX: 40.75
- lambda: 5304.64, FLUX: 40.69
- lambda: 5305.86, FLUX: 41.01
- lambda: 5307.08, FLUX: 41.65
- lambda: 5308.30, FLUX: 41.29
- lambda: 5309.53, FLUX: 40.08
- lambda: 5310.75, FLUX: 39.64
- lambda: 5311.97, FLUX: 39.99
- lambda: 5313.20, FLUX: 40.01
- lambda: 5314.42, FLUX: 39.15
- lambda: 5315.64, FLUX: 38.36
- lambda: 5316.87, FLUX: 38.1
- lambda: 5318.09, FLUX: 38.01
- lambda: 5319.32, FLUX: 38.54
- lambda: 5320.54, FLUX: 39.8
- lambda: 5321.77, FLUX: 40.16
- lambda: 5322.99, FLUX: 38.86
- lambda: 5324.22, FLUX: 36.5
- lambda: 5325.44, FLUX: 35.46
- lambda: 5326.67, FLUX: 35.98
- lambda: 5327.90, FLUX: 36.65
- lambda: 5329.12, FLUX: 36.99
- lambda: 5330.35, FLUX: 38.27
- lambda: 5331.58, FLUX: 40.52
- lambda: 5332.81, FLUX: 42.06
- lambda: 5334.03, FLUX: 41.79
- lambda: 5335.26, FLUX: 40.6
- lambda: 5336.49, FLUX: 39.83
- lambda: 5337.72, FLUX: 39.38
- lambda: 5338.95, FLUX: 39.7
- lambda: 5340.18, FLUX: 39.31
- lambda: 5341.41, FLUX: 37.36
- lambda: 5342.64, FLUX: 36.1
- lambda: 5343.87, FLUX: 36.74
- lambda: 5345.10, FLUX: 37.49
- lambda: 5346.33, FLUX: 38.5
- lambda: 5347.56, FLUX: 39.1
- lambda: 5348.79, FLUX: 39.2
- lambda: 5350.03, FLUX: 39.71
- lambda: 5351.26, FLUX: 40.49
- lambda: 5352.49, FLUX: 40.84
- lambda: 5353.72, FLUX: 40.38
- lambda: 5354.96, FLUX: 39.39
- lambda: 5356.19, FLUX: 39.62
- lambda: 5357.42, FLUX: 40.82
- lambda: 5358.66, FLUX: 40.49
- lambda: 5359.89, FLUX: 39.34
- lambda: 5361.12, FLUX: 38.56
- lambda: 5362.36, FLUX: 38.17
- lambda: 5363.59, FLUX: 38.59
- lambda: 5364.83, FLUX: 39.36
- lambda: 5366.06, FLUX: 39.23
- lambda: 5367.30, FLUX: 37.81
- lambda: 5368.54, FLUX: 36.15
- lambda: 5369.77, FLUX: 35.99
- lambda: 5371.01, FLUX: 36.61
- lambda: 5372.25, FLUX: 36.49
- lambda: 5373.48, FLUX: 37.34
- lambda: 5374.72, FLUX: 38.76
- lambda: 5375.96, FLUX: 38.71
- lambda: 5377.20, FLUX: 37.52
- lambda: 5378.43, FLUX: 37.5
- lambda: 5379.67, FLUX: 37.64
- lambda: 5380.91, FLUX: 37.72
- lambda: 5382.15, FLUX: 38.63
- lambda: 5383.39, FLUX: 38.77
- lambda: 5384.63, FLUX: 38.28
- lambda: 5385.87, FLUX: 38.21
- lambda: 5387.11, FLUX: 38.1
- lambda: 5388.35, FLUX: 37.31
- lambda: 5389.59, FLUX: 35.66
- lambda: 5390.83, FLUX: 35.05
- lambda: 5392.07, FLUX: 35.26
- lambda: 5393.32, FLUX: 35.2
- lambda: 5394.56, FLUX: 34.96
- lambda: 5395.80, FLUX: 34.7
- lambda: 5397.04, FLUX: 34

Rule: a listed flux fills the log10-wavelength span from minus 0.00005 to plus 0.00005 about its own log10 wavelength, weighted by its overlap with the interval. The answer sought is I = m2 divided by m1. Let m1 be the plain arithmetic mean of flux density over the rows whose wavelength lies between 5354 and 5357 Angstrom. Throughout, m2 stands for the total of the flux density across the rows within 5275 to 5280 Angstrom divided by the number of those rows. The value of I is 0.874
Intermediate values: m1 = 39.5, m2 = 34.5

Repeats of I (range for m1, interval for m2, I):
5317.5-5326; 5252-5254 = 0.974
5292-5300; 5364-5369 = 1.024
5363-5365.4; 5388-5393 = 0.919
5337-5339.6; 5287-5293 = 1.019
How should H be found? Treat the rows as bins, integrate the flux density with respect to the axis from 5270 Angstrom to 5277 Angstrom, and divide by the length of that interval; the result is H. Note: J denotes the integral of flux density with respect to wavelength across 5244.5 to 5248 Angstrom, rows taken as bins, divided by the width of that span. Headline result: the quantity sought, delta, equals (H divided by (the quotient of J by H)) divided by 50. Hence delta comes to 0.55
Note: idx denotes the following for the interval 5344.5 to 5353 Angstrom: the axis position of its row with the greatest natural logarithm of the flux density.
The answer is 5352.49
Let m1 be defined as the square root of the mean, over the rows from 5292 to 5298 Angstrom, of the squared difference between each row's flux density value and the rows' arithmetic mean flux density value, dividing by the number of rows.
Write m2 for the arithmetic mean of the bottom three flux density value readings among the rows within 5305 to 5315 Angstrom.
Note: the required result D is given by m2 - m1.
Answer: 38.2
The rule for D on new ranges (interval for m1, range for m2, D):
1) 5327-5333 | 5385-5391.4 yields 33.9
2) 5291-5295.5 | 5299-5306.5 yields 36.6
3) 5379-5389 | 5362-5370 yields 36.2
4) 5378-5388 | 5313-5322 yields 37.7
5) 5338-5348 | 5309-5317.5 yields 37.3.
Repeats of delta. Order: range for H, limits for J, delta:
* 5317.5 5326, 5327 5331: 0.78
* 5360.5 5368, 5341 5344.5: 0.81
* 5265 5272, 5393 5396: 0.55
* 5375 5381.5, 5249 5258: 0.77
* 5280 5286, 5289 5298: 0.75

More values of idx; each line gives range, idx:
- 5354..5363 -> 5357.42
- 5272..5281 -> 5280.27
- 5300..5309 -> 5307.08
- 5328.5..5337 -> 5332.81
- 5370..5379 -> 5374.72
